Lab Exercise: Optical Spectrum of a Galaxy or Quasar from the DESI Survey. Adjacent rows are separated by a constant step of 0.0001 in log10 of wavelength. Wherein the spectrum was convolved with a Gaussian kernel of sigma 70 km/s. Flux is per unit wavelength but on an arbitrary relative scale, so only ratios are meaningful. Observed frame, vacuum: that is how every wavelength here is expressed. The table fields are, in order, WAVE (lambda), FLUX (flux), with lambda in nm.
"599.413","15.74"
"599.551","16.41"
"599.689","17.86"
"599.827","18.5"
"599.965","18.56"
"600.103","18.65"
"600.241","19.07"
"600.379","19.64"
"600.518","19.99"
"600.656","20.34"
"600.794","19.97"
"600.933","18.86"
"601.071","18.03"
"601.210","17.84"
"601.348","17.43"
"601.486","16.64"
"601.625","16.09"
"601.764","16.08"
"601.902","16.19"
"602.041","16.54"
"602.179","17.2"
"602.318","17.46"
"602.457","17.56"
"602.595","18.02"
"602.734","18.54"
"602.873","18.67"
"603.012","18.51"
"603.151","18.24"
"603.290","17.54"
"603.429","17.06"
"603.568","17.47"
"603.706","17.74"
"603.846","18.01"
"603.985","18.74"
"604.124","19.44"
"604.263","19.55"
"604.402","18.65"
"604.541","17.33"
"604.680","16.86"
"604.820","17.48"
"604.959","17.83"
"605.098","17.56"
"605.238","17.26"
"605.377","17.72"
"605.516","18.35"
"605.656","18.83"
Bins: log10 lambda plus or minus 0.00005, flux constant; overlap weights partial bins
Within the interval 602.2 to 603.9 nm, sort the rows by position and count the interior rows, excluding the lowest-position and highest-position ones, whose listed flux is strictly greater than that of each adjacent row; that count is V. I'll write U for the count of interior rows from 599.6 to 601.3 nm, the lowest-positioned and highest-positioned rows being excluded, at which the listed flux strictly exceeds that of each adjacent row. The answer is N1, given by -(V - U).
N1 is 0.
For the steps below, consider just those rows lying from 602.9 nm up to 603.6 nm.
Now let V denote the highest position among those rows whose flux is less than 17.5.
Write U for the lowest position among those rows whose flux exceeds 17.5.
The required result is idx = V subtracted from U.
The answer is -0.56 nm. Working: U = 603.012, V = 603.568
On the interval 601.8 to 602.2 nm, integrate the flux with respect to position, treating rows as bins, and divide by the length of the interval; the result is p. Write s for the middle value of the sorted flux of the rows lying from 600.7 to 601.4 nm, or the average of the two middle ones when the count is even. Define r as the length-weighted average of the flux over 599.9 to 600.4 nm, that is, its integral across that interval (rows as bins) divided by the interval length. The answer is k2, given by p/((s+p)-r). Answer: 1.06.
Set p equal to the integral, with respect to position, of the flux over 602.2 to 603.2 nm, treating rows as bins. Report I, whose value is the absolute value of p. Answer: 18.1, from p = 18.1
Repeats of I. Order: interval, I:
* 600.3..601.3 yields 19.2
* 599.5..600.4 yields 16.5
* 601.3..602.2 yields 14.9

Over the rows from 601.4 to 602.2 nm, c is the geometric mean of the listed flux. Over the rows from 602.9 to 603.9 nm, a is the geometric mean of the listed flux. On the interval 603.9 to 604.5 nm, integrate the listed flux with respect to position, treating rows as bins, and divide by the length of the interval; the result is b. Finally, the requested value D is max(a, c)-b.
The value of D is -1.2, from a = 17.8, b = 19.0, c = 16.5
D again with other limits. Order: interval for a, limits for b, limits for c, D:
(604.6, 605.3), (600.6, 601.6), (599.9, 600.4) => 0.7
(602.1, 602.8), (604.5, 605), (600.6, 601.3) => 1.6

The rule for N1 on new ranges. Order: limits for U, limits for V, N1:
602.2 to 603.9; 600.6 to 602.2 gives 1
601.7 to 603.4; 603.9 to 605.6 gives -1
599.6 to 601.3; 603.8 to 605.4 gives -1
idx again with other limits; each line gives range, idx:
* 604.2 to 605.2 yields -0.56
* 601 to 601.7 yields -0.55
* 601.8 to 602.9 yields 0.14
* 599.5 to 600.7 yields 0.14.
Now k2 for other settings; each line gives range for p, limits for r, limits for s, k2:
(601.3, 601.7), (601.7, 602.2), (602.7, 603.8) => 0.92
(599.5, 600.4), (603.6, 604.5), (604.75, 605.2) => 1.06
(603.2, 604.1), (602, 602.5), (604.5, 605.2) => 0.98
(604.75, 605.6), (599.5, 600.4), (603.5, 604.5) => 0.98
